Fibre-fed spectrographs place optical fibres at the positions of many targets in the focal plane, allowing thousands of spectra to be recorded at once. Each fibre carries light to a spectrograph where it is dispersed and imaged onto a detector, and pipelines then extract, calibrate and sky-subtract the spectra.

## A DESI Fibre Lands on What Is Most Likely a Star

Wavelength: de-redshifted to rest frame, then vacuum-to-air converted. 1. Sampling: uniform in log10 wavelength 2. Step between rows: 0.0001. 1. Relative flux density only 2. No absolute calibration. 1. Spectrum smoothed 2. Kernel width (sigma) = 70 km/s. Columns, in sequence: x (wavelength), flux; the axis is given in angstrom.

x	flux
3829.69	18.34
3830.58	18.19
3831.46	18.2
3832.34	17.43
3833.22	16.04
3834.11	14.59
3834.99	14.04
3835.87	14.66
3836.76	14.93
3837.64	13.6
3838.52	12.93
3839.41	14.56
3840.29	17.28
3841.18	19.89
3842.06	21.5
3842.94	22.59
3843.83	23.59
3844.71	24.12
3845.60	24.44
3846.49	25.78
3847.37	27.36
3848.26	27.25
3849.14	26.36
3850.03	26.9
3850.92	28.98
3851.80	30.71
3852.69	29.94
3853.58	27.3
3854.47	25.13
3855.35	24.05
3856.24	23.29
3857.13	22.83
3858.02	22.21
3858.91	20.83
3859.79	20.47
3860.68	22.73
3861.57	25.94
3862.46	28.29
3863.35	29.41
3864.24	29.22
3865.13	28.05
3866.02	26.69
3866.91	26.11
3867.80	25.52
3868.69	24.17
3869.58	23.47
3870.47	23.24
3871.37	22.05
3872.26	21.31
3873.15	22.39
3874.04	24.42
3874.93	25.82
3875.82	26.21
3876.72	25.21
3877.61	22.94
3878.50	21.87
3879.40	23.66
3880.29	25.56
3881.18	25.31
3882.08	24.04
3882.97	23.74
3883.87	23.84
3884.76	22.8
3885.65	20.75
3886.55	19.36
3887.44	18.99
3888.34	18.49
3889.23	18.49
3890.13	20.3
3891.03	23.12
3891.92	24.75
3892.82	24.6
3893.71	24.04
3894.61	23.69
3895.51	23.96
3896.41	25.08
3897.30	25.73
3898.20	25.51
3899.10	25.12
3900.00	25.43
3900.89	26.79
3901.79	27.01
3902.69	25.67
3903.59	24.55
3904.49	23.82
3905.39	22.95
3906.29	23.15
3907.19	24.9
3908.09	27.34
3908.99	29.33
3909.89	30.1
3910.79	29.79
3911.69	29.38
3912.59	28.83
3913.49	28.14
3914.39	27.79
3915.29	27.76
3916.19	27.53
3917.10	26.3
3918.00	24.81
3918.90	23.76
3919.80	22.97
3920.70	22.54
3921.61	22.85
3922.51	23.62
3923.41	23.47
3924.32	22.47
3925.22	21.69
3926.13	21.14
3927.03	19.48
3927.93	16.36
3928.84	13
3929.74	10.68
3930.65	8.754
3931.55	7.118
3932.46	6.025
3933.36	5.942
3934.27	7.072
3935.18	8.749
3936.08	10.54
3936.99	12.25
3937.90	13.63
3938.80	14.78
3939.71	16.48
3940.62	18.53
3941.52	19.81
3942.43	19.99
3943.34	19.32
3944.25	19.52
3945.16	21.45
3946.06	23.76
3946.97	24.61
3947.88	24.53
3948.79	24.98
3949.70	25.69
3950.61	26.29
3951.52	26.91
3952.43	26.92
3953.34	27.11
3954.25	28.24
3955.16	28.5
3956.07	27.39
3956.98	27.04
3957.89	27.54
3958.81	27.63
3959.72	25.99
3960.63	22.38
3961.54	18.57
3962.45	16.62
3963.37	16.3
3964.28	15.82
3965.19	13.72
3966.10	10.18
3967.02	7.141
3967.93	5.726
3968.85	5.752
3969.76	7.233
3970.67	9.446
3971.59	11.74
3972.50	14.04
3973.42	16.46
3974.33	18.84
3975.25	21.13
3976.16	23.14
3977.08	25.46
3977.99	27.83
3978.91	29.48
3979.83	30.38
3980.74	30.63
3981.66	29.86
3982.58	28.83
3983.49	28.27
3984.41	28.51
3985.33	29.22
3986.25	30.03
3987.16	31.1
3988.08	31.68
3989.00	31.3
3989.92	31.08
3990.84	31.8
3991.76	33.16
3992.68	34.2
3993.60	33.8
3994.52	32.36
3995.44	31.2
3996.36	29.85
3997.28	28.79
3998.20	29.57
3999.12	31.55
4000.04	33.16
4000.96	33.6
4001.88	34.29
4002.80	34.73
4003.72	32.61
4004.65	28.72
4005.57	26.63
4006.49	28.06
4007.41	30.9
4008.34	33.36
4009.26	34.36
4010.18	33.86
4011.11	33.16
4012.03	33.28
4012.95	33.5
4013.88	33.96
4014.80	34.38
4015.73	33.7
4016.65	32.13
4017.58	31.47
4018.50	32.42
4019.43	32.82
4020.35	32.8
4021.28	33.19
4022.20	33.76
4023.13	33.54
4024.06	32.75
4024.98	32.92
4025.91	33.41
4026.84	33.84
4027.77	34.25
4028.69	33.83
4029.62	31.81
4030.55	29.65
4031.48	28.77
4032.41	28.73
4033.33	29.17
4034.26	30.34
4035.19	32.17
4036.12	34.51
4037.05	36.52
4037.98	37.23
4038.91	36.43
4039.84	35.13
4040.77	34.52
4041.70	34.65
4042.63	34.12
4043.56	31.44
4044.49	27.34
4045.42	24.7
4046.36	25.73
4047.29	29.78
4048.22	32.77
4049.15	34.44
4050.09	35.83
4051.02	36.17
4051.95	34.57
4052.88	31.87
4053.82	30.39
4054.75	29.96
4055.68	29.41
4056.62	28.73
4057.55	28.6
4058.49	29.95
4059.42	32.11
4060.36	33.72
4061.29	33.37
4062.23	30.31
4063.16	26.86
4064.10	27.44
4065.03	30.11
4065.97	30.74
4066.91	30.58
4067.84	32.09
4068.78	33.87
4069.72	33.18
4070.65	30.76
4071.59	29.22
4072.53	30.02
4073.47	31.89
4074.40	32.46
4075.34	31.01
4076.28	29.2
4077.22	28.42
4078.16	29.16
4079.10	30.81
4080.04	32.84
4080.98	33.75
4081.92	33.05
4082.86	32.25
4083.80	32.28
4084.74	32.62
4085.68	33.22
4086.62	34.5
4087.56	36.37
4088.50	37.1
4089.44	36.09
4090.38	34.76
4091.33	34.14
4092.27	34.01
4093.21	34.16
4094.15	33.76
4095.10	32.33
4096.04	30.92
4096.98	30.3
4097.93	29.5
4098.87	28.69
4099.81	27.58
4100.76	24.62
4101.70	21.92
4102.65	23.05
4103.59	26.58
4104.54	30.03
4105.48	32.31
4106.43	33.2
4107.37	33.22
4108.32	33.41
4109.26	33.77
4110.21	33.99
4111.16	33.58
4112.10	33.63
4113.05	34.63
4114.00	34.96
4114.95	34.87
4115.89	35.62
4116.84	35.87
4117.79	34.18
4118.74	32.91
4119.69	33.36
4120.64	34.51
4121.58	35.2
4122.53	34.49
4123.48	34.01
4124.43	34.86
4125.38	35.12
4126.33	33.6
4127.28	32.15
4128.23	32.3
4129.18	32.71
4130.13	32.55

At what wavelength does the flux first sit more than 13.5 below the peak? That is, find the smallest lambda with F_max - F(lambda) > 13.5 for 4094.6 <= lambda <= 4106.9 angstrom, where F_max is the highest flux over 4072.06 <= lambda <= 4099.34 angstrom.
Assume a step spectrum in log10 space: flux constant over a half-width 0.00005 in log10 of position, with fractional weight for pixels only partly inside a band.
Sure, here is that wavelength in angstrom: 4101.70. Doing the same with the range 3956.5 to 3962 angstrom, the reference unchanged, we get 3960.63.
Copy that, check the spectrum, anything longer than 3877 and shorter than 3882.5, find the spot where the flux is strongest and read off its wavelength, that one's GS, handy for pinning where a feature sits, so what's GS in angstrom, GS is 3880.29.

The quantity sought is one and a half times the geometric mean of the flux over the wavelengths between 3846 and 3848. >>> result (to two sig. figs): 40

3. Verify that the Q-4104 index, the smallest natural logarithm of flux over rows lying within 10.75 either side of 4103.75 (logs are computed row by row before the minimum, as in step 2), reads 3.09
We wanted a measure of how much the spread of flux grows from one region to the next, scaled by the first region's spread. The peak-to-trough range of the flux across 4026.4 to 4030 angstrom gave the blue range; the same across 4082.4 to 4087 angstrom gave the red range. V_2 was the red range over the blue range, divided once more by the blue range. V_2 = 0.38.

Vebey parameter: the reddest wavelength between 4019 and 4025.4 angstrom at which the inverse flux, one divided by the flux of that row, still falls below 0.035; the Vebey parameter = 4024.98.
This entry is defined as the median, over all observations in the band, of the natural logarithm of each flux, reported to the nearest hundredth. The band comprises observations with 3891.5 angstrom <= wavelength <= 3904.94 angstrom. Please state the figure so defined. 3.22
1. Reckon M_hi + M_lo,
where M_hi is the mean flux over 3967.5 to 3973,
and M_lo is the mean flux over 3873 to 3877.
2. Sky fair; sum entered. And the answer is 34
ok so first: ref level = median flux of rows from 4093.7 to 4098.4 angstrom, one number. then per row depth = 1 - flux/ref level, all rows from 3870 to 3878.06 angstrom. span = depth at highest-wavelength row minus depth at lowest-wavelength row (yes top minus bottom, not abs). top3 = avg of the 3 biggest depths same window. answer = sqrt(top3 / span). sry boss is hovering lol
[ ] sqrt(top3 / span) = 5.5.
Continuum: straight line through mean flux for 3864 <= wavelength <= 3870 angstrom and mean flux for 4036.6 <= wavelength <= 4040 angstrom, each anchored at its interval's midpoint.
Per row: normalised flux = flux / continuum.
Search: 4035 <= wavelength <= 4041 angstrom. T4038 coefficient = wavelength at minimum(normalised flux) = 4035.19 angstrom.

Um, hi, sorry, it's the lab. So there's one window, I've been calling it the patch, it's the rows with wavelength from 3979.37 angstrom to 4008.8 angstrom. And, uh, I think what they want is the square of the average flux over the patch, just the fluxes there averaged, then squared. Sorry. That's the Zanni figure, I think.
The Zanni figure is 963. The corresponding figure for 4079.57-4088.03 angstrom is 1118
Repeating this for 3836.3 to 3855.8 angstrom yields 536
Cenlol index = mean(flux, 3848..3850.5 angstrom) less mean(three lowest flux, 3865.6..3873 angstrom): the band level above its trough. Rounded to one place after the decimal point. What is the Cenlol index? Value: 4.6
